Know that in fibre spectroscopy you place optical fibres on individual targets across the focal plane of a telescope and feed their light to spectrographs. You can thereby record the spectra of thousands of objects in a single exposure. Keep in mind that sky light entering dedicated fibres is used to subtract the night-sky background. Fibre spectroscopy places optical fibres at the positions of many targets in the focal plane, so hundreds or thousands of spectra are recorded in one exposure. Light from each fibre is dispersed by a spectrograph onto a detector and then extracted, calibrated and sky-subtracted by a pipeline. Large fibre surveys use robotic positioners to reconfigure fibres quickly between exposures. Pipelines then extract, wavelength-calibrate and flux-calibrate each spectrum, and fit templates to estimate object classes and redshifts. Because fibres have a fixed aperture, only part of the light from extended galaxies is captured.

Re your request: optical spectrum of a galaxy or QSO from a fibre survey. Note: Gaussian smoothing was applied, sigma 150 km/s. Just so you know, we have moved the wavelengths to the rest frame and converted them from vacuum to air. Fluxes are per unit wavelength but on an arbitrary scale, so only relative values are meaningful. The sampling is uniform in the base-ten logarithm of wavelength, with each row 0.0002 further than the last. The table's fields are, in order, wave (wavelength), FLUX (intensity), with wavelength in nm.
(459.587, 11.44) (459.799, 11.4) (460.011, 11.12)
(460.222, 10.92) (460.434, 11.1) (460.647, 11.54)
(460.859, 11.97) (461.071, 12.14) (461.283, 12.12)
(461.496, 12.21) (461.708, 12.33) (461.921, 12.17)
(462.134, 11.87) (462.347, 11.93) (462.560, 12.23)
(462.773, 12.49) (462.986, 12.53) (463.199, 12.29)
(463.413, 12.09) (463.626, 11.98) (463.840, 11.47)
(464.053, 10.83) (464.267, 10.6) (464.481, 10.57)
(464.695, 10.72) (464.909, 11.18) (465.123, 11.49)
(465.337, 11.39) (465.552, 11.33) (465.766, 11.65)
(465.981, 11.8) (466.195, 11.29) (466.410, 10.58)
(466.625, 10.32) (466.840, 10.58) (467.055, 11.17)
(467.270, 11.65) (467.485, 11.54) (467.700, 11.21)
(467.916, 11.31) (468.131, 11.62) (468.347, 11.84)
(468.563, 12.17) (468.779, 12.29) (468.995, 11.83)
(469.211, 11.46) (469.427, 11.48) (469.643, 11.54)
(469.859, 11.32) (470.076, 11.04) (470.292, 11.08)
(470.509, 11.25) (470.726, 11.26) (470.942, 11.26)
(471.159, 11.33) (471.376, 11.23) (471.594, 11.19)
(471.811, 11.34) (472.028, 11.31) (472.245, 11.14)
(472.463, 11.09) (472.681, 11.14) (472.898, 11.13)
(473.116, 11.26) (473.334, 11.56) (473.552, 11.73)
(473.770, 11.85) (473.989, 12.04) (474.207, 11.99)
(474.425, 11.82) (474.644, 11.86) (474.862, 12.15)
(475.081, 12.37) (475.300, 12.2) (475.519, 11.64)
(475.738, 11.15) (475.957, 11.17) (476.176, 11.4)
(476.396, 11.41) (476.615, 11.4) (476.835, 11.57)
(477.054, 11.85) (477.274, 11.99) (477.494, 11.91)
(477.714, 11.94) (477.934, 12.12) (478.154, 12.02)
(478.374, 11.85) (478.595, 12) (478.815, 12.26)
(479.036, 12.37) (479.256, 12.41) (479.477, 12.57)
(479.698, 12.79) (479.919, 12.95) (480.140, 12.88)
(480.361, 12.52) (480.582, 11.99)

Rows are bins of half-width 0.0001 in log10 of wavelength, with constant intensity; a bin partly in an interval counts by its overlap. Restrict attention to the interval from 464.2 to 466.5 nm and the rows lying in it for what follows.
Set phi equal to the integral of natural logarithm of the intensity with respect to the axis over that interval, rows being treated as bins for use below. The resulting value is 5.55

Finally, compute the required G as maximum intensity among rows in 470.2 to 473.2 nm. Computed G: 11.34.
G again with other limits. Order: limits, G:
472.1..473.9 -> 11.85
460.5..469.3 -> 12.53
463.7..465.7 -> 11.49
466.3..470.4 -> 12.29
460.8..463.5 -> 12.53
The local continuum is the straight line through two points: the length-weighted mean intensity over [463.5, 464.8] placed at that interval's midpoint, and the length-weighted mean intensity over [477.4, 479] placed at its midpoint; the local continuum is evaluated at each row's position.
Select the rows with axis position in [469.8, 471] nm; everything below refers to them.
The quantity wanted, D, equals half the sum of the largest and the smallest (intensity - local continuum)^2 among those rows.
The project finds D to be 0.10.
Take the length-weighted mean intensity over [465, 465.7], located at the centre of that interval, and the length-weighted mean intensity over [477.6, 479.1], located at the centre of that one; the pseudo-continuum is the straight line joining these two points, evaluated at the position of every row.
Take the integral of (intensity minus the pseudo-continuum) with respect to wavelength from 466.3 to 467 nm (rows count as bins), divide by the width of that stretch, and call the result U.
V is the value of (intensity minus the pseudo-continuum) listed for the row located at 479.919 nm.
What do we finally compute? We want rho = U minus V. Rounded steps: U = -0.93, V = 0.8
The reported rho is -1.7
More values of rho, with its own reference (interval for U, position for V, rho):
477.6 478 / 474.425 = 0.0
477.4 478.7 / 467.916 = 0.2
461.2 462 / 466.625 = 2.1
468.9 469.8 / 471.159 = 0.3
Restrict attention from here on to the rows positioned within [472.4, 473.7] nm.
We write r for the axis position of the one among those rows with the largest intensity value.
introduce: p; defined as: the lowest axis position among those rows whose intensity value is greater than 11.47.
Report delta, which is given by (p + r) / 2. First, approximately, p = 473.334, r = 473.552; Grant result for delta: 473.44 nm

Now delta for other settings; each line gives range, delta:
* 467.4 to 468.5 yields 467.92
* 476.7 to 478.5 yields 477.38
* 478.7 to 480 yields 479.37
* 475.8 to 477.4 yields 477.05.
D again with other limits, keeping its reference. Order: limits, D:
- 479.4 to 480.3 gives 0.42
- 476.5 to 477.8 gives 0.13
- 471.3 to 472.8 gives 0.17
